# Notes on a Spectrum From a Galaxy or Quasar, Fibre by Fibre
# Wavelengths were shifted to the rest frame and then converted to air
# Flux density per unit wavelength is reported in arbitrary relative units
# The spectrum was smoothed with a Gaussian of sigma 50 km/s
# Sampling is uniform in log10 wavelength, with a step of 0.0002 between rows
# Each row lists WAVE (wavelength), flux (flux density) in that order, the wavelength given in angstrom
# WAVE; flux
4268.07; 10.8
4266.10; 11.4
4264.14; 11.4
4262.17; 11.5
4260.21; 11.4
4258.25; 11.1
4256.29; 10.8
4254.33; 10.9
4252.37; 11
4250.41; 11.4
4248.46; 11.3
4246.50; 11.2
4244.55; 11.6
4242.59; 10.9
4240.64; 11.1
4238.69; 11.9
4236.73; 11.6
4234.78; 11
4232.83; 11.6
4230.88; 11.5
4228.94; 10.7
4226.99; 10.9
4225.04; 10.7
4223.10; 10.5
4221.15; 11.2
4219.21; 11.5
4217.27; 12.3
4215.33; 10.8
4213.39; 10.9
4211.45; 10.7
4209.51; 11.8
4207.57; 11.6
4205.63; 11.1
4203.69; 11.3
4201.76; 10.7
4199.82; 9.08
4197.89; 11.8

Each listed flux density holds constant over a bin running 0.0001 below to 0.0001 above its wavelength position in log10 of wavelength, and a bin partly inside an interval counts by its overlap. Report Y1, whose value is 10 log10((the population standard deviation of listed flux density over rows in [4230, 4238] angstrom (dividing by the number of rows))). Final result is -6.0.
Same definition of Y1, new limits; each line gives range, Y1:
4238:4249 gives -4.8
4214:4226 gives -2.2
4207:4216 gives -3.5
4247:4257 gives -6.4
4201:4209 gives -4.9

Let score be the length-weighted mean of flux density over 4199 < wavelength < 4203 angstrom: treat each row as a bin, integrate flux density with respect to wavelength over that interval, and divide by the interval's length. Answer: 10.0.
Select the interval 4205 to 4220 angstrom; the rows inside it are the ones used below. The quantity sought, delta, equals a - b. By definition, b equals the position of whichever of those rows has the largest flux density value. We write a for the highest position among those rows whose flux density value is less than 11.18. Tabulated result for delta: -1.9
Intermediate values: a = 4215.33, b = 4217.27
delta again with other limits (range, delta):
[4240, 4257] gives 11.7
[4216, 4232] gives 11.7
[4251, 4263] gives -3.9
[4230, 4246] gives 3.9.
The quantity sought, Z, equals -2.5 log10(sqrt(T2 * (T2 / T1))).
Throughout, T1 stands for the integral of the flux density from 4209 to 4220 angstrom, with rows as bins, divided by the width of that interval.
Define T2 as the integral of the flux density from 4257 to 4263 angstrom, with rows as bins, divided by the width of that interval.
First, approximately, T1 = 11.3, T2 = 11.31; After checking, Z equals -1.32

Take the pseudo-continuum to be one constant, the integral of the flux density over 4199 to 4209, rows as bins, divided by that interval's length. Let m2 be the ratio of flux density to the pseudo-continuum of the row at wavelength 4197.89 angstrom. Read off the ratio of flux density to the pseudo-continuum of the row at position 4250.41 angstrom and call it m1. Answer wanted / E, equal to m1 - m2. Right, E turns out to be -0.04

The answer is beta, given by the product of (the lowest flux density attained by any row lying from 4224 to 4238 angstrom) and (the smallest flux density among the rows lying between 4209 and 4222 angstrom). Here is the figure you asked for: 114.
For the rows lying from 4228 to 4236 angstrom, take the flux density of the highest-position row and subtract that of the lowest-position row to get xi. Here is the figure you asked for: 0.3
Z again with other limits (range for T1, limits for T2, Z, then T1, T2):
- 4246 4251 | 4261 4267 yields -1.33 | 11.3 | 11.43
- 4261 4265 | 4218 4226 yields -1.28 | 11.4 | 11.02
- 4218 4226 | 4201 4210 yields -1.33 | 11.0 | 11.28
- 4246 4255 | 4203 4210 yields -1.33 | 11.2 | 11.42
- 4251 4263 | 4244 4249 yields -1.33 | 11.1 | 11.36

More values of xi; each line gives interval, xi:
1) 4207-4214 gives -0.7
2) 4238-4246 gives -0.3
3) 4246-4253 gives -0.2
